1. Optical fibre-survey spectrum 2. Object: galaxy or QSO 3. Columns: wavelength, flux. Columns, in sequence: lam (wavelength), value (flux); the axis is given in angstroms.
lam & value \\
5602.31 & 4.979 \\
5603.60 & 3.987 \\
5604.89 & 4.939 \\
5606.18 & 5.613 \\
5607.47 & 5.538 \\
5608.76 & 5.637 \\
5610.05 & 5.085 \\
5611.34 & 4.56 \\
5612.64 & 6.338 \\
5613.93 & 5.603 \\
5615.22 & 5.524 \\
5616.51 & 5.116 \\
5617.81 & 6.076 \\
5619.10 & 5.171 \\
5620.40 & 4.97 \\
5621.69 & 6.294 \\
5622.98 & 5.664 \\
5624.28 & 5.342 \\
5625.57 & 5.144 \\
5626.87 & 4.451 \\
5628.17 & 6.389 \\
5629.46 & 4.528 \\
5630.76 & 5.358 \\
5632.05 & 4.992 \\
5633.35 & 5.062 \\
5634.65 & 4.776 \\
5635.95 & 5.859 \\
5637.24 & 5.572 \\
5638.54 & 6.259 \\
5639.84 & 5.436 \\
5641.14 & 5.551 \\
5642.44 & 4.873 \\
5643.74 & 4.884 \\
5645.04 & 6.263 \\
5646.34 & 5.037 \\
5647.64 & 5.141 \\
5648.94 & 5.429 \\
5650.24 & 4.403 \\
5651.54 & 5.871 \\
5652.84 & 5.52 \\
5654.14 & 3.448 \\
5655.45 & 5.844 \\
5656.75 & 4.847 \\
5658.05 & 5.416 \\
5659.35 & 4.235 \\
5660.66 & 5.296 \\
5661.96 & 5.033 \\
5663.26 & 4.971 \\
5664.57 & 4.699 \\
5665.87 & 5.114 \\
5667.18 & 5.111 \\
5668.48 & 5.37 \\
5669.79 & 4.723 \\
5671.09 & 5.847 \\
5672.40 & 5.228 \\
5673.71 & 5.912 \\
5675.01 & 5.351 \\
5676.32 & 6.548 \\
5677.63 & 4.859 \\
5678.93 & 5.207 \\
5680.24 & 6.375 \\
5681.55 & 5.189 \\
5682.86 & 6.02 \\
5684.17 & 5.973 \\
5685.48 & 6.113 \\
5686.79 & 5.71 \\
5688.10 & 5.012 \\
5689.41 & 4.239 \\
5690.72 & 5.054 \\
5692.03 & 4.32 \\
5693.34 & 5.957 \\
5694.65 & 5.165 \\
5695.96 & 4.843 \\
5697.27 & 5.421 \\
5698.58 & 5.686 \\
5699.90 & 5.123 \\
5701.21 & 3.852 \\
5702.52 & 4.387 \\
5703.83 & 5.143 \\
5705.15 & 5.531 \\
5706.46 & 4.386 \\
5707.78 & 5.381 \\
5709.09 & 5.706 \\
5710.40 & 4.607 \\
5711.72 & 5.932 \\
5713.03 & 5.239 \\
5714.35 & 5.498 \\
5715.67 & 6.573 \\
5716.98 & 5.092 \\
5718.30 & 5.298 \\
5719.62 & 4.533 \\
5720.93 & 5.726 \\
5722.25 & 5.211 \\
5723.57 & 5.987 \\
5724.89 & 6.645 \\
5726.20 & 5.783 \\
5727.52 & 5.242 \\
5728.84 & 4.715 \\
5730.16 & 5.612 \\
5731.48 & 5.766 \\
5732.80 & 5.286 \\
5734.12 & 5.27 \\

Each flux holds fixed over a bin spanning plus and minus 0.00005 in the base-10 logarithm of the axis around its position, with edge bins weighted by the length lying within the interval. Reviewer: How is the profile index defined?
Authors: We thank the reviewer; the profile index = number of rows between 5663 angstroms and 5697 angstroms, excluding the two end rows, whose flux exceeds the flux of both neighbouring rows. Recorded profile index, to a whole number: 10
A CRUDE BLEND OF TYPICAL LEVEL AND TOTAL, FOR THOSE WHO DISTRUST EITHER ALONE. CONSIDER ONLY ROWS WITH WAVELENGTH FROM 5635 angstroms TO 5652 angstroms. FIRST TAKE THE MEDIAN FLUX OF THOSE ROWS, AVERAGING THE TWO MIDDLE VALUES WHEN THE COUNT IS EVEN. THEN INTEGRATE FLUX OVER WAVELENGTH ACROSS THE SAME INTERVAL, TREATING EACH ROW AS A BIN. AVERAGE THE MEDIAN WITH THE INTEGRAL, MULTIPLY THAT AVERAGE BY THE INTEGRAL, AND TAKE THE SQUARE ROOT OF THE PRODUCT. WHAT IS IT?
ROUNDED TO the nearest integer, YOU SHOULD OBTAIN 67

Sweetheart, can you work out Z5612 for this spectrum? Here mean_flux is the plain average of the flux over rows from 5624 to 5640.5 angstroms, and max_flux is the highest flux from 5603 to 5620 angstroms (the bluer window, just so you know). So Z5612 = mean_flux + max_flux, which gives 11.66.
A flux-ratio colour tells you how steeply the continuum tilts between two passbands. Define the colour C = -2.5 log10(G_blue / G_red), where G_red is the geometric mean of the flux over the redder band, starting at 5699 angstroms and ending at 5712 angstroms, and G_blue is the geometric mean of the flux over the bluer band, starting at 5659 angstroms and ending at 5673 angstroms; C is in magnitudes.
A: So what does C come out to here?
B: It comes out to -0.017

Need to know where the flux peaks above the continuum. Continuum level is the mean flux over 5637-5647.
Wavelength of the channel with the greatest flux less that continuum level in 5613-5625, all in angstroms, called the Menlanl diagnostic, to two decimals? 5621.69 angstroms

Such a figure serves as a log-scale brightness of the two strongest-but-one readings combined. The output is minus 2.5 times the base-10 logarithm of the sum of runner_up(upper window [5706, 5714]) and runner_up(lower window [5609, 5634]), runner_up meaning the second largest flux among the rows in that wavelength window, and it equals -2.70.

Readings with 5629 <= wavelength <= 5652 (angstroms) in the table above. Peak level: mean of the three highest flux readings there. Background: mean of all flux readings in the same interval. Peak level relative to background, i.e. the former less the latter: 0.84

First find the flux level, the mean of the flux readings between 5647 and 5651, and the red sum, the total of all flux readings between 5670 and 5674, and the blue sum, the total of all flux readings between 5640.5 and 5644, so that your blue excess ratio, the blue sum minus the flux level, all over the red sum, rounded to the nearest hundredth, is 0.61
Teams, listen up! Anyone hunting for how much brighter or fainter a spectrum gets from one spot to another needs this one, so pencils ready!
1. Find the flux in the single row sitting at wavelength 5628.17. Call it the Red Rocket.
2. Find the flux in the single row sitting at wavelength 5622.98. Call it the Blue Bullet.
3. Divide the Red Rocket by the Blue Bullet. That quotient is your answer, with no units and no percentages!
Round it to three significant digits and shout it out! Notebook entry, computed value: 1.13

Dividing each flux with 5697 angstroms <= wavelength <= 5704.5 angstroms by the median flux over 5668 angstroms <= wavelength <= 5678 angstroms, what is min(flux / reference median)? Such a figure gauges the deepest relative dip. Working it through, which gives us 0.72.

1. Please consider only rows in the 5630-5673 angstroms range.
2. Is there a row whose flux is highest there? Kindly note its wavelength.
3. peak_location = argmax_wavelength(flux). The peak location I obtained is 5645.04 angstroms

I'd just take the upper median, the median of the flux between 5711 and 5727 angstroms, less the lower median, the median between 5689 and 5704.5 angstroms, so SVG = 0.5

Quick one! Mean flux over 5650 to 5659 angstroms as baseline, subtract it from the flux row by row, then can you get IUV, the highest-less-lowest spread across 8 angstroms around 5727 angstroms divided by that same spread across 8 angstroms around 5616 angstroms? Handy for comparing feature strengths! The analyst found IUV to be 1.6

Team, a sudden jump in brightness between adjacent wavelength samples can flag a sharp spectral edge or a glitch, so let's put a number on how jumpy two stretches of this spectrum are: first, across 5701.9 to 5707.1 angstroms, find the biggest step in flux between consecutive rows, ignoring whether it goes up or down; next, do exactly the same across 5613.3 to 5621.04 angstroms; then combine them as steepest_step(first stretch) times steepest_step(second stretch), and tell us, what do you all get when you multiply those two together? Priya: 1.1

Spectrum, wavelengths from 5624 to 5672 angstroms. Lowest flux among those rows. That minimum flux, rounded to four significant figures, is 3.448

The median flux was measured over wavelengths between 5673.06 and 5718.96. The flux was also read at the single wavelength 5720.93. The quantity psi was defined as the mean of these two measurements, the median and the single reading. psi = 5.51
